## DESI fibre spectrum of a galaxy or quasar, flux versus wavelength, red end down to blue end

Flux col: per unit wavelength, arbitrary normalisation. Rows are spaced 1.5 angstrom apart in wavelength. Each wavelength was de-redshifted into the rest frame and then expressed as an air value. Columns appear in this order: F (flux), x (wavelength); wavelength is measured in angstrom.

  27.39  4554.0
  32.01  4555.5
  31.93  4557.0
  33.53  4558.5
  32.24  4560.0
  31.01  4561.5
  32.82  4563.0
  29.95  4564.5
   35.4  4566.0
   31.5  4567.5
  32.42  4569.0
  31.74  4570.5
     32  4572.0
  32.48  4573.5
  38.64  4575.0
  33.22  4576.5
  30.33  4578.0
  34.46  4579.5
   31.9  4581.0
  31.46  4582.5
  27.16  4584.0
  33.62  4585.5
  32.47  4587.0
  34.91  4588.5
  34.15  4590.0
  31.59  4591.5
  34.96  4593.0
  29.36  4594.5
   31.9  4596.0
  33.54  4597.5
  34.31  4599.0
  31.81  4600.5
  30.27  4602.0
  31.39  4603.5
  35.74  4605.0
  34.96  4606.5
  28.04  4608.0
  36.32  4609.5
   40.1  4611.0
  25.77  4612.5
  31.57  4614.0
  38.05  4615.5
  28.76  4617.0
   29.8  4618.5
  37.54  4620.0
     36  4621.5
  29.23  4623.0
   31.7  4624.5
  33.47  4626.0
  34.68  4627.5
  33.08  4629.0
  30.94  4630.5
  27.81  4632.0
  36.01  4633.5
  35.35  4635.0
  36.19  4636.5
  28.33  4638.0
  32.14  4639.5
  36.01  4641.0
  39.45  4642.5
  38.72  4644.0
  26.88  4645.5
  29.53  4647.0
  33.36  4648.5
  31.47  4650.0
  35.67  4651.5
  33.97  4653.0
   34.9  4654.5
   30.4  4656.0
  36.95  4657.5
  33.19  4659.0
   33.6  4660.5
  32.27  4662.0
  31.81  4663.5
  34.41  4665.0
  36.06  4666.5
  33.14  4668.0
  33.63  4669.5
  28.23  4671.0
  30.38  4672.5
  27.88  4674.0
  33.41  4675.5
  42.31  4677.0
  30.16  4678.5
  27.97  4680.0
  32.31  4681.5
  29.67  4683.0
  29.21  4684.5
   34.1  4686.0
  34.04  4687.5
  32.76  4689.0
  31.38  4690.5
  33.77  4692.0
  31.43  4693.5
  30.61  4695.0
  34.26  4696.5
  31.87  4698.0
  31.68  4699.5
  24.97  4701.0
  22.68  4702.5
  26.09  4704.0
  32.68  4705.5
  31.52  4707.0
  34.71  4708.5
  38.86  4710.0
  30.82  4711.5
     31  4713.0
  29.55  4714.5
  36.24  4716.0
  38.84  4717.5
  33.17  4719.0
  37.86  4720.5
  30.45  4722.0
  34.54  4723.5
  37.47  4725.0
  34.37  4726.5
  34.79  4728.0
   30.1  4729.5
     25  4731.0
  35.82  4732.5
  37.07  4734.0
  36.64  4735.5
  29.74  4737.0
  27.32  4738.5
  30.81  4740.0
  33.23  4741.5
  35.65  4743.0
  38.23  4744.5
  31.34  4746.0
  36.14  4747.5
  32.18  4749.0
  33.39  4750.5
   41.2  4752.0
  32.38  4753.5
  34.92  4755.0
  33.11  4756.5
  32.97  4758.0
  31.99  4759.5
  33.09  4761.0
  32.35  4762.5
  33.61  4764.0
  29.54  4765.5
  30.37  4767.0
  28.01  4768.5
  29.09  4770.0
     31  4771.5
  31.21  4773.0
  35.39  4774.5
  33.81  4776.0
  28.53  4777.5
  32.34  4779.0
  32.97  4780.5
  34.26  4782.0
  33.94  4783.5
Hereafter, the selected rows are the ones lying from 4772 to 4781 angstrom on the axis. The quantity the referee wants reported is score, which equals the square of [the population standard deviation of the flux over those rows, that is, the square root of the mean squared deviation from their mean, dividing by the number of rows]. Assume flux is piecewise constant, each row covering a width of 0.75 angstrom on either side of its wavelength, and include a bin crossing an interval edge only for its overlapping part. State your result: 5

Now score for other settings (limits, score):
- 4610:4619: 26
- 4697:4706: 15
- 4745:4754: 11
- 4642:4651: 21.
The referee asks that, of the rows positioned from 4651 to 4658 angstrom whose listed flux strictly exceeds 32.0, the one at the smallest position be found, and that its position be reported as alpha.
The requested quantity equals 4651.5 angstrom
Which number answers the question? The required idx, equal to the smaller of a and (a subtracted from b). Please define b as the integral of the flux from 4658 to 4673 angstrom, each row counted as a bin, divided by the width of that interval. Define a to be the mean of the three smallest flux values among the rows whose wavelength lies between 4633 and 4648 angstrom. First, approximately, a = 28.2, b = 32.8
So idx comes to 4.5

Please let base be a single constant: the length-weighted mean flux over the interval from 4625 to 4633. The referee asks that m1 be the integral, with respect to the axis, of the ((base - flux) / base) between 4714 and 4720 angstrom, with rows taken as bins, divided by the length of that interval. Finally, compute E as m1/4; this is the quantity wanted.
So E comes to -0.0209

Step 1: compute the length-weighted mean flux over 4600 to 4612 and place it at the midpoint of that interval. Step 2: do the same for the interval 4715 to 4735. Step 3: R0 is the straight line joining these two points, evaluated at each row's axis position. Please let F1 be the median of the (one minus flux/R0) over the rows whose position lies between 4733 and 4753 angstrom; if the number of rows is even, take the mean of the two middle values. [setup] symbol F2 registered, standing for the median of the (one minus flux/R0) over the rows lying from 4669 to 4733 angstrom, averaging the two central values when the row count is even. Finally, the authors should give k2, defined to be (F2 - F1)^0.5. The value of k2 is 0.19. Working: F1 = 0.030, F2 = 0.065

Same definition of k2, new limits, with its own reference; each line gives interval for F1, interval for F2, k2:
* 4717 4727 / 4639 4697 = 0.17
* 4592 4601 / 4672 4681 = 0.30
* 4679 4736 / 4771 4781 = 0.14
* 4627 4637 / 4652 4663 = 0.20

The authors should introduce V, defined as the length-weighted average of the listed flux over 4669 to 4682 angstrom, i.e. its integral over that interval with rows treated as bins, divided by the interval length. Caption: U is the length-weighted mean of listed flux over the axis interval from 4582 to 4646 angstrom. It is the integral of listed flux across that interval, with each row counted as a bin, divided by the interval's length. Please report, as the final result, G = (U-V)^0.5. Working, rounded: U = 32.9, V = 31.8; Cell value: 1.1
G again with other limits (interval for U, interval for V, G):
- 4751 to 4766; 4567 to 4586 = 1.1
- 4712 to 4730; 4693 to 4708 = 2.1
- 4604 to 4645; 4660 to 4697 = 1.1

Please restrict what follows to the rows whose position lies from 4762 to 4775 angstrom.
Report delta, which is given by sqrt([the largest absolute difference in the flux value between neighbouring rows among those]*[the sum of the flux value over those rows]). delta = 34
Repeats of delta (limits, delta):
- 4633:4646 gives 60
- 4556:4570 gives 40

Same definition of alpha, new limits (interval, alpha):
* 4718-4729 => 4719.0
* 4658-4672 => 4659.0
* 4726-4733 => 4726.5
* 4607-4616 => 4609.5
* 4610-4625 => 4611.0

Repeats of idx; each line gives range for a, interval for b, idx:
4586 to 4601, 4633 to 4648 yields 2.9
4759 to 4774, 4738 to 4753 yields 5.2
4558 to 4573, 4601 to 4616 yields 2.3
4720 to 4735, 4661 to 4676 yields 3.6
